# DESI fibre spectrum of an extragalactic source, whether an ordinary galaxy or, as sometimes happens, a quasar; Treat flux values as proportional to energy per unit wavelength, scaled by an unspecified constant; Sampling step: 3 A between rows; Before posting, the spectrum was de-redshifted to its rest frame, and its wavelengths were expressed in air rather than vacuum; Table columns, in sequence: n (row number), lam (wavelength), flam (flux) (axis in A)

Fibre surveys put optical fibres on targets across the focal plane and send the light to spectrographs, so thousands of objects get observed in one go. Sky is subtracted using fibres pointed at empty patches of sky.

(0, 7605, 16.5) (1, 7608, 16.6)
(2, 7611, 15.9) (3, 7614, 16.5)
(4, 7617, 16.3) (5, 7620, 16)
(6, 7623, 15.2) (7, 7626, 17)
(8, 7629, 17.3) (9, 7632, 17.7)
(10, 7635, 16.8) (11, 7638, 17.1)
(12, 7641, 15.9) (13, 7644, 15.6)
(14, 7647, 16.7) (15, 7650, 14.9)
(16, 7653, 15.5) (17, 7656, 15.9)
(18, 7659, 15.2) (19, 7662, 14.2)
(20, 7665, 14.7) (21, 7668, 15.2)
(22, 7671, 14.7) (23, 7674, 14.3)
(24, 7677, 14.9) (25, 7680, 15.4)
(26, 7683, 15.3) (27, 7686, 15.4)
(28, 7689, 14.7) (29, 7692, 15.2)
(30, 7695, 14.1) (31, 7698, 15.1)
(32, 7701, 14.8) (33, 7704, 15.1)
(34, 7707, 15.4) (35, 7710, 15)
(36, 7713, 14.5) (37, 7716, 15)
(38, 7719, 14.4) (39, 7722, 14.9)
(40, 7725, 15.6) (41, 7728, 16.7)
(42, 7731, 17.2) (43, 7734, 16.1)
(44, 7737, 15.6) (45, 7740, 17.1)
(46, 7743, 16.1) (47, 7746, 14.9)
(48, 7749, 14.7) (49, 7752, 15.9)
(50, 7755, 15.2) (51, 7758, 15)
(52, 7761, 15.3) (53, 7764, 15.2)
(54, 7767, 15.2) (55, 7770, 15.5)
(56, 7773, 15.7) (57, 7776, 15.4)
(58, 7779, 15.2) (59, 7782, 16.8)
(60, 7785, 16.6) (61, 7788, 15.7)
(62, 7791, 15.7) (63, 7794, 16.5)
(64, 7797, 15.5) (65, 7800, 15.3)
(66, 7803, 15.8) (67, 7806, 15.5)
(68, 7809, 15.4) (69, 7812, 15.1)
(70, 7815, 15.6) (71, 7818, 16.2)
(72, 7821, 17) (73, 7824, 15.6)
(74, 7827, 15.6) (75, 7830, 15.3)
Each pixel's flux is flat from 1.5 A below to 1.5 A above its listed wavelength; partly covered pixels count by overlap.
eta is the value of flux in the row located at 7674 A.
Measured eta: 14.3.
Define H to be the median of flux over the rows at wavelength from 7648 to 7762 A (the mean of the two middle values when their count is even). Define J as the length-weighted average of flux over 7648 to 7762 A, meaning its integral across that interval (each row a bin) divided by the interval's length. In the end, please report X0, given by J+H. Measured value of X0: 30.4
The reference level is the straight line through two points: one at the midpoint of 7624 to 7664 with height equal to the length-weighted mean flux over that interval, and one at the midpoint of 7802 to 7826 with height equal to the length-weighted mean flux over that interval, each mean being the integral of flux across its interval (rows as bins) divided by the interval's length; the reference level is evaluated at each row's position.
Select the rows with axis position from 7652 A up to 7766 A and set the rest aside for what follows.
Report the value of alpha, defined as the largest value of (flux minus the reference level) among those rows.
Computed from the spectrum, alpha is 1.3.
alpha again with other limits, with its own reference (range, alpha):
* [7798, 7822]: 1.2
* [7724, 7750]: 1.3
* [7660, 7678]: -0.9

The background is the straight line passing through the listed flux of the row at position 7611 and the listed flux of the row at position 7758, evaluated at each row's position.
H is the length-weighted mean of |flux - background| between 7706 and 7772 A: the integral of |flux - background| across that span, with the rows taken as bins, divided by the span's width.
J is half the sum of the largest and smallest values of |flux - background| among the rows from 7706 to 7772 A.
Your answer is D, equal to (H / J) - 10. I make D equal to -9.37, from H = 0.64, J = 1.02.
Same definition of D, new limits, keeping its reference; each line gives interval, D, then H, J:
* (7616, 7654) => -9.19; 0.82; 1.01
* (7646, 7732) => -9.41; 0.61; 1.04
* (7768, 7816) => -9.20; 0.91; 1.14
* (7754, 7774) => -9.17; 0.33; 0.40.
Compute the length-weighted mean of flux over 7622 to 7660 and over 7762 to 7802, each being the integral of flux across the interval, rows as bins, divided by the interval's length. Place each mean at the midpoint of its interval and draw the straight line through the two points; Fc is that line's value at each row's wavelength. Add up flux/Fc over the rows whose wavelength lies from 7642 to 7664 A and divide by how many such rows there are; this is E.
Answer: 0.95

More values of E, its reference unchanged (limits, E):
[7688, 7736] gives 0.95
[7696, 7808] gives 0.98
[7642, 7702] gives 0.94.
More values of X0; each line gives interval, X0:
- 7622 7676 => 31.3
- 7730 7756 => 31.8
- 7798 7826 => 31.3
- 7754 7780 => 30.5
